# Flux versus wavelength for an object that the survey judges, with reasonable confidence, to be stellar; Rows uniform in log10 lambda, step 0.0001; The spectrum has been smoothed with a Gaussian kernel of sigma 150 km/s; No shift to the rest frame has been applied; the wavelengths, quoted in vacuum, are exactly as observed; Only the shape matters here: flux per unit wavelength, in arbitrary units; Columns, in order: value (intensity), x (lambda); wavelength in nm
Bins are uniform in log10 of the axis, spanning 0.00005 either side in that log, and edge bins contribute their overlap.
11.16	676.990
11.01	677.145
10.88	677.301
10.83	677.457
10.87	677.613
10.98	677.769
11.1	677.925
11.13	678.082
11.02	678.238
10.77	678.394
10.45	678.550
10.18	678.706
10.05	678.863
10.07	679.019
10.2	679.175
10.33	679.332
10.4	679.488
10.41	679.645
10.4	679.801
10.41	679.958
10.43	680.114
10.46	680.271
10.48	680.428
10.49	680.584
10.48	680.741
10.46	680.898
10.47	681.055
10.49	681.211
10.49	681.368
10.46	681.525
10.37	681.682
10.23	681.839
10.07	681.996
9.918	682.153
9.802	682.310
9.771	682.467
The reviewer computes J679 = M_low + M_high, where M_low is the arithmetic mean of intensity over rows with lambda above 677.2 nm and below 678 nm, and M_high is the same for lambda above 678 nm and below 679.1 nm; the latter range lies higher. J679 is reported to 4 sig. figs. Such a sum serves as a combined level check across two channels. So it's 21.46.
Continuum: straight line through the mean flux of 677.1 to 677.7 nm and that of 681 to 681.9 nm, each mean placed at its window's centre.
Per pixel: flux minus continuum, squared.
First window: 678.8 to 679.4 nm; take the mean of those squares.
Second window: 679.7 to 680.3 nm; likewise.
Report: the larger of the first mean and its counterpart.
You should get 0.30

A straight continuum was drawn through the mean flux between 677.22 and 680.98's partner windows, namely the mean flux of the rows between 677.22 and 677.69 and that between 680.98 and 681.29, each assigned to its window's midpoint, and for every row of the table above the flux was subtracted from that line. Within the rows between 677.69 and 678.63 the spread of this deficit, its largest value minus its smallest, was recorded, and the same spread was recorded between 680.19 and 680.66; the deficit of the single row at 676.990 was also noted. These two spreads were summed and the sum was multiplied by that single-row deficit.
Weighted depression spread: -0.2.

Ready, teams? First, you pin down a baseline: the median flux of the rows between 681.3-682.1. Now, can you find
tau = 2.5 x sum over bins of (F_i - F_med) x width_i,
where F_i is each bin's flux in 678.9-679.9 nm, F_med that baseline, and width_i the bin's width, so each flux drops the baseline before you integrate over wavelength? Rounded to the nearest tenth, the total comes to -0.2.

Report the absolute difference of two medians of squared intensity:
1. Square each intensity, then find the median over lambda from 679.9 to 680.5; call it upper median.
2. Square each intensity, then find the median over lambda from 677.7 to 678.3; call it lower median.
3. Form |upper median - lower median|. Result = 13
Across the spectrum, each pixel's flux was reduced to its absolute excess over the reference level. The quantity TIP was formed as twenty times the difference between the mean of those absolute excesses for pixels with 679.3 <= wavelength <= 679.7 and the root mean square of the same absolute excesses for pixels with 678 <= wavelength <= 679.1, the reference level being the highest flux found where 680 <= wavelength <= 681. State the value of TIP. -6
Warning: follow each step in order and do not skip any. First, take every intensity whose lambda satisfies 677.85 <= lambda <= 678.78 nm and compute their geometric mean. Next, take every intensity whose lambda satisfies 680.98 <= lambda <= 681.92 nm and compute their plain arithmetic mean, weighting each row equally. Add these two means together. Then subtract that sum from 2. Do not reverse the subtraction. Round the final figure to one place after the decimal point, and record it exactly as -19.2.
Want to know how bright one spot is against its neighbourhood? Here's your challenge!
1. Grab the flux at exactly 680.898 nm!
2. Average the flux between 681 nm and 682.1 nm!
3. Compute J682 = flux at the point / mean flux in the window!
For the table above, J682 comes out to 1.01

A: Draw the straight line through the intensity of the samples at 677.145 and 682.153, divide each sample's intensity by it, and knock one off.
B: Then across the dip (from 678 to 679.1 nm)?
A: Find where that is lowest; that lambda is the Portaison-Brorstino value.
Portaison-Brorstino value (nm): 678.863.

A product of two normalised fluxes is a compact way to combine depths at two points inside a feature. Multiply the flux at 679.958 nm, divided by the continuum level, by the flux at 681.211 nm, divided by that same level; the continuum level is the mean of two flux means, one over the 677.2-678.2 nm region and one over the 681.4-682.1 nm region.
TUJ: 0.968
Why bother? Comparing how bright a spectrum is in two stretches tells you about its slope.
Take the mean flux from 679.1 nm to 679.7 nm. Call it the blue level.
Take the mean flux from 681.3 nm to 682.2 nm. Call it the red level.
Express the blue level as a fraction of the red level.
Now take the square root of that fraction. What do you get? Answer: 1.00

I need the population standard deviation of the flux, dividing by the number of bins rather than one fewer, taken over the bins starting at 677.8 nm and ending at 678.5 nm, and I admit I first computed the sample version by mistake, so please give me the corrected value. 0.14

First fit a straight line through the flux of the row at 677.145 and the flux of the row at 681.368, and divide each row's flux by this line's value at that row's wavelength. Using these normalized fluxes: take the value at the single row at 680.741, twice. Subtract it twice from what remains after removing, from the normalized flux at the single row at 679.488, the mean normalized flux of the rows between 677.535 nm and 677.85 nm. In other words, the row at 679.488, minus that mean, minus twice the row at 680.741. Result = -2.01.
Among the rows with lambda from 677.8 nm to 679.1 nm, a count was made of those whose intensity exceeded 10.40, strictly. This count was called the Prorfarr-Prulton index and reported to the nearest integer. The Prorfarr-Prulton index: 5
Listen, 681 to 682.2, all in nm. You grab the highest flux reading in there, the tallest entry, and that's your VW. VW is 10.49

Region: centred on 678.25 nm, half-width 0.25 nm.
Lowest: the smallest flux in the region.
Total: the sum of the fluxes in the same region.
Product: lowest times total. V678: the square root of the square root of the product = 4.34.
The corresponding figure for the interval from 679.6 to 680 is 4.24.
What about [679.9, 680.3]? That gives 4.25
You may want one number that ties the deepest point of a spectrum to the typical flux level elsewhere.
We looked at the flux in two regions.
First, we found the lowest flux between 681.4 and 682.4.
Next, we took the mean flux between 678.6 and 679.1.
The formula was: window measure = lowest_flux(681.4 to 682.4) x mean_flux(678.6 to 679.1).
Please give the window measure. 99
